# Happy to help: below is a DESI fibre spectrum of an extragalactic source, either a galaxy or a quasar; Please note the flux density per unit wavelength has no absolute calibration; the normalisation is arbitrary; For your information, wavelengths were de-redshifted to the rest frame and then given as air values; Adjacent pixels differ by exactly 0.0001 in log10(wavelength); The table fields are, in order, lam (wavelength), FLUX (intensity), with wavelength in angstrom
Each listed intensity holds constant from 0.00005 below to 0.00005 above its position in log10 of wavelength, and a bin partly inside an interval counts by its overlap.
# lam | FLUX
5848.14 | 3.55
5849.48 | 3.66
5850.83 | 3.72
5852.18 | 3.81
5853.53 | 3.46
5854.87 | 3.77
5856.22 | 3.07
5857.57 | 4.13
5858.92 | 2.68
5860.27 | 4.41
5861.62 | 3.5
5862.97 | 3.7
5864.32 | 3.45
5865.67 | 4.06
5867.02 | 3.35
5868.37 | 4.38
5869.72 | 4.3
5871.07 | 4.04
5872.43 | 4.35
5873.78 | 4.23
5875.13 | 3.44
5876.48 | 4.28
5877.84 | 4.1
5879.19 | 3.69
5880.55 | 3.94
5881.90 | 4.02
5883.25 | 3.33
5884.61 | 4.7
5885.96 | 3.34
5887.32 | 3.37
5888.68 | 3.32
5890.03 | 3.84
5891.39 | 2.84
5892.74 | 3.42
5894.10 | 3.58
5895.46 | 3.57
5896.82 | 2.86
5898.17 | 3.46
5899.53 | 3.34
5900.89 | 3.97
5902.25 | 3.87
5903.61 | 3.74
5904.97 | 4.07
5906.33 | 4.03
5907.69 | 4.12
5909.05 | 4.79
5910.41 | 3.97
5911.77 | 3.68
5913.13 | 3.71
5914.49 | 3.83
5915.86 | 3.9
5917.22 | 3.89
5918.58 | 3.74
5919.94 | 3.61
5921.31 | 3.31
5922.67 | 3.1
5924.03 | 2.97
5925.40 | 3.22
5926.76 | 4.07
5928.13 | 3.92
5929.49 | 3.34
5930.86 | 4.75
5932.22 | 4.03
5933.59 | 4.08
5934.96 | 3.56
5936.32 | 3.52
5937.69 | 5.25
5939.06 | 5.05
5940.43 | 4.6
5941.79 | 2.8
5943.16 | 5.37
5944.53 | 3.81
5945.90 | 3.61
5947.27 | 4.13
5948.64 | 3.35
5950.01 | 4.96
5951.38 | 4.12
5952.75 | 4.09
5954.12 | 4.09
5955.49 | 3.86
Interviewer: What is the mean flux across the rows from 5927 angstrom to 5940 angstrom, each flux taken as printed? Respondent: 4.17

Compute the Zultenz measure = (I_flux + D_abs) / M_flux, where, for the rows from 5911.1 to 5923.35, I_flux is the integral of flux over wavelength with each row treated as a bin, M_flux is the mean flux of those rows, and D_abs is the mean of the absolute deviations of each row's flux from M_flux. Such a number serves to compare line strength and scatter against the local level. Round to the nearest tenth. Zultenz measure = 12.3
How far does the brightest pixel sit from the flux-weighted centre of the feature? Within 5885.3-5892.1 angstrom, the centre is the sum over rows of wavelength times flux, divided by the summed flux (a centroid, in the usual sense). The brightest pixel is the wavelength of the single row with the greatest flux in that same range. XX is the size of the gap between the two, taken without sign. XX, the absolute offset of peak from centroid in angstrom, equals 1.4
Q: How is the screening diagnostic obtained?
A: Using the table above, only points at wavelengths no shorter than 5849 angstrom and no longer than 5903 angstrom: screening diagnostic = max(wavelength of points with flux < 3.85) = 5899.53 angstrom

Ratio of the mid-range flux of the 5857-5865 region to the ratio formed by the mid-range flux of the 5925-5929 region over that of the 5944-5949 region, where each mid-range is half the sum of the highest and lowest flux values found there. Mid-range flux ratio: 3.6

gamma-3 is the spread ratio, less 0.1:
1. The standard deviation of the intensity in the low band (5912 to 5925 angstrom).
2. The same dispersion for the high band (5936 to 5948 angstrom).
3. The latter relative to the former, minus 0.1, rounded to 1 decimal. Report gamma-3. 2.4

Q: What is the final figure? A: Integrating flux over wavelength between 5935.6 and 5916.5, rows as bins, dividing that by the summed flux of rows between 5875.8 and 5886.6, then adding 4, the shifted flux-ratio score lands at 6.2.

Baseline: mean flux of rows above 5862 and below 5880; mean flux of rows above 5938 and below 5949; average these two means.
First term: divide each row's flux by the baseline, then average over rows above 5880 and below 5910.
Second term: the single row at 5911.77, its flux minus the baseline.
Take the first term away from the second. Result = -1.3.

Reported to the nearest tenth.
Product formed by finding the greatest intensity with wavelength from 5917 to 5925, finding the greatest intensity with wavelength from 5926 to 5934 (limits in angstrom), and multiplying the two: 18.5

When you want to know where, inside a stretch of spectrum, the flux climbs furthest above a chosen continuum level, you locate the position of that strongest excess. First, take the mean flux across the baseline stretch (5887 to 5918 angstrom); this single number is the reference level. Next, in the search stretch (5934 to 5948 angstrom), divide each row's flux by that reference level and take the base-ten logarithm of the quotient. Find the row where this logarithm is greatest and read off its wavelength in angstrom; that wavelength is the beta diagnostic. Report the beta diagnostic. 5943.16 angstrom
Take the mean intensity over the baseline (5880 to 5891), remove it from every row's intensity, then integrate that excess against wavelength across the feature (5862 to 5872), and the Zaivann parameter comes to 2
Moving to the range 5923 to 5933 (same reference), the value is 0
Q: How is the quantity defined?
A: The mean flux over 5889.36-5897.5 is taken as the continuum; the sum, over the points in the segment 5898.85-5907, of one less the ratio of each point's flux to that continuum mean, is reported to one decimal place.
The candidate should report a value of -0.9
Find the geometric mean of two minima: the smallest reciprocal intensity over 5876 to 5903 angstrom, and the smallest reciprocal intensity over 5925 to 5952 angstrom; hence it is 0.199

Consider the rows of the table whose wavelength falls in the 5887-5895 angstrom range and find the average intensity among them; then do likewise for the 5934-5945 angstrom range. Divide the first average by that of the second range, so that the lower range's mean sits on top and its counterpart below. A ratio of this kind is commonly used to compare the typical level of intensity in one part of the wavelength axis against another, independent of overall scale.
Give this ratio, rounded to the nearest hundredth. 0.80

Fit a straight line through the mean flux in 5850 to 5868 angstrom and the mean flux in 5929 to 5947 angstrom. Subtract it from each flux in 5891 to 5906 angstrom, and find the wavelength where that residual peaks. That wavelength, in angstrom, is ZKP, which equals 5904.97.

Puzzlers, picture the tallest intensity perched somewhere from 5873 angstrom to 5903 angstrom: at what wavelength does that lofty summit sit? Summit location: 5884.61 angstrom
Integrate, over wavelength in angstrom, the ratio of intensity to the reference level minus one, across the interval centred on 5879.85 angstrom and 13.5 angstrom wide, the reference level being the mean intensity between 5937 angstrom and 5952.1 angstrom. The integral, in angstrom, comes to -1.2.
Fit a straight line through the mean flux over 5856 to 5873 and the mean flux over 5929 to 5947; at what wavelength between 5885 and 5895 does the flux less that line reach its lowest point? 5891.39 angstrom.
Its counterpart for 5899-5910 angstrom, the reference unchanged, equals 5899.53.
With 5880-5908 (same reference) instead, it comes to 5896.82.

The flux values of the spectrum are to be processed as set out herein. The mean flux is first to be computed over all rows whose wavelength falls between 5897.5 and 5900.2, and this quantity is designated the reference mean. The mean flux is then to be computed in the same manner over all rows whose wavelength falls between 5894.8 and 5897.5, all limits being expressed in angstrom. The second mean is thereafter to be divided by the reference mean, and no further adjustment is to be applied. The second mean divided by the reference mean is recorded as 0.95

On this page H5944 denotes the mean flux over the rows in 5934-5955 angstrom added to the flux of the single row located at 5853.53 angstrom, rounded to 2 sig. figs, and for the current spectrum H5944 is 7.6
